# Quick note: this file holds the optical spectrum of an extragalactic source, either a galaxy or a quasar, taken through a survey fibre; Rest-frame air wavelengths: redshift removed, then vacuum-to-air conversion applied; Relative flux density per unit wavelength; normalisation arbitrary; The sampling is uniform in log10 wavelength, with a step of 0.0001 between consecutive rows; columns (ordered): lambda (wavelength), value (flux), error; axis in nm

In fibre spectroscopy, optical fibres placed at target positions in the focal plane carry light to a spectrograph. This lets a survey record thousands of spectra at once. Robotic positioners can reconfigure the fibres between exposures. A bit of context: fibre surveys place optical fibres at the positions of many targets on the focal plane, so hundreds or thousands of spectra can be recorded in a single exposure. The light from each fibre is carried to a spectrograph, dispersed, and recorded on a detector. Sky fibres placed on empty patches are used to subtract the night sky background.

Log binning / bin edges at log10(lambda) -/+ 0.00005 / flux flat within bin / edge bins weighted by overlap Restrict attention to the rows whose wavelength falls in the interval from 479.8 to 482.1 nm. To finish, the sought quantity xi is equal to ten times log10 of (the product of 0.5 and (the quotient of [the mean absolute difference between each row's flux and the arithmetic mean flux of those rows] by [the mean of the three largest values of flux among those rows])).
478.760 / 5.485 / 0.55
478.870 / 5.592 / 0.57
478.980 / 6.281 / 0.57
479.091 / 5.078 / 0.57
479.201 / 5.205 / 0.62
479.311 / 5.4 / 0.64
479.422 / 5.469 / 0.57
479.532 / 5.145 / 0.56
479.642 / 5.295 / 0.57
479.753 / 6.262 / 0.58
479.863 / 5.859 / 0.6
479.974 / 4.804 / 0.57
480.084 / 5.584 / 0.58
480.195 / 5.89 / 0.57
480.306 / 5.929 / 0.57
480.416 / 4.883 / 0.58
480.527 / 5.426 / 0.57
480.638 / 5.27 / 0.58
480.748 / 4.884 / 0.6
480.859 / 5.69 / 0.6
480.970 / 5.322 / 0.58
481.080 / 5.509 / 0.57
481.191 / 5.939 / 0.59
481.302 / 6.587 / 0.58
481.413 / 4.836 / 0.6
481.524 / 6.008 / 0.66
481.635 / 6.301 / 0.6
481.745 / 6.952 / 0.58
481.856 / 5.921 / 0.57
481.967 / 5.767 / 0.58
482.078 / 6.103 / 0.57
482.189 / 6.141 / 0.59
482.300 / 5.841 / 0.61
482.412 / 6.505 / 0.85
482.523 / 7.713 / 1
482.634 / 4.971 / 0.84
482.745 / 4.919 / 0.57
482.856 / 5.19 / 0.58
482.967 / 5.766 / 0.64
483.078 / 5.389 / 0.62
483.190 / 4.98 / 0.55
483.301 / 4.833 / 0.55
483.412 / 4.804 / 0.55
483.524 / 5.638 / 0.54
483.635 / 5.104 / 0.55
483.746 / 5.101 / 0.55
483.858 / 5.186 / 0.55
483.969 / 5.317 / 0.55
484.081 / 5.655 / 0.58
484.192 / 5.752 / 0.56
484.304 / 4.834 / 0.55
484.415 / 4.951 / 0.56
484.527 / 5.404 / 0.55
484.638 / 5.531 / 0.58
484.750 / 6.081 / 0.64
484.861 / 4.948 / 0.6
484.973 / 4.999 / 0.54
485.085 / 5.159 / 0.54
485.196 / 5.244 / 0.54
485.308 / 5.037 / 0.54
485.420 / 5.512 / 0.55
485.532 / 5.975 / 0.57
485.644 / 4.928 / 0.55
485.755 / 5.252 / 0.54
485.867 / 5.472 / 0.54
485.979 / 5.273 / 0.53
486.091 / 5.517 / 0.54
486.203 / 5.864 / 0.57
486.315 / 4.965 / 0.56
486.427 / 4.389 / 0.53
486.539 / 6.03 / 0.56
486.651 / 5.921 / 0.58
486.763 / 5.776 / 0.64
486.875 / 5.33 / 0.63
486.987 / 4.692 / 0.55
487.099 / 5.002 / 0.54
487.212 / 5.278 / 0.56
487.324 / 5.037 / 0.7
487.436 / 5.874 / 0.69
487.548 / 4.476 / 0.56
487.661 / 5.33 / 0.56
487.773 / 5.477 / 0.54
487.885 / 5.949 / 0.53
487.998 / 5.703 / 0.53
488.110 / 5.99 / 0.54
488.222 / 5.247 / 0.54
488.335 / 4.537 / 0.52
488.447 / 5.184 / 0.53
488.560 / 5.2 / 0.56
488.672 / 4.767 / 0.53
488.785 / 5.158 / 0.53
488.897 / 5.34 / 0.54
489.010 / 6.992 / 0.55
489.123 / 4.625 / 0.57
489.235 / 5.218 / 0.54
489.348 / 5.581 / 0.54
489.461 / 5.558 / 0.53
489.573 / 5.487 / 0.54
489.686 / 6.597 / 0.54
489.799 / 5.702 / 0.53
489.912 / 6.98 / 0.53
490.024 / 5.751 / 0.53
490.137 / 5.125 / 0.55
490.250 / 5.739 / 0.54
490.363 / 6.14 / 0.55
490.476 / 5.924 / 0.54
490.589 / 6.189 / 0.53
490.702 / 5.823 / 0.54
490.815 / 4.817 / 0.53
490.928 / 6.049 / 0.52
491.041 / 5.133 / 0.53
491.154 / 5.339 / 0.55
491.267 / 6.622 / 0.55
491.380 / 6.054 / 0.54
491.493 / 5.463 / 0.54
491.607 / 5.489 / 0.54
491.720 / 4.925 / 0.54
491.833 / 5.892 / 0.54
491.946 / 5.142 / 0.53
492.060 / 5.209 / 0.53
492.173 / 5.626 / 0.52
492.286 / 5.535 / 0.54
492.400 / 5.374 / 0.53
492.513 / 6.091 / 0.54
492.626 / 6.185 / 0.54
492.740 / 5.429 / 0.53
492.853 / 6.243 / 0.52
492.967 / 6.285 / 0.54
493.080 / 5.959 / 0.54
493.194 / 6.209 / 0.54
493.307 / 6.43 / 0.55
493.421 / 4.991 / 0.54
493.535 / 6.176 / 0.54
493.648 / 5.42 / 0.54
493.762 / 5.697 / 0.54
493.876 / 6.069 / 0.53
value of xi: -14.7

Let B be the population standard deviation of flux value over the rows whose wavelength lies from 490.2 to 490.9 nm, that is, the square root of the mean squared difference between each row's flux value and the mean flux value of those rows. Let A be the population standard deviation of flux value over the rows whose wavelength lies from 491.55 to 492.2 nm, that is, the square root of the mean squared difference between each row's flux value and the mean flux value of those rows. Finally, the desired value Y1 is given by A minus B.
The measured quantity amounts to -0.1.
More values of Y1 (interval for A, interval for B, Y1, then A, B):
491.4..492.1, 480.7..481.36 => -0.2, 0.31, 0.53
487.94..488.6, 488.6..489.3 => -0.3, 0.46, 0.78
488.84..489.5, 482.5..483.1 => -0.2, 0.72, 0.96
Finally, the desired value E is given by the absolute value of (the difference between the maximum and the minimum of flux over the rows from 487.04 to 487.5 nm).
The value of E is 0.87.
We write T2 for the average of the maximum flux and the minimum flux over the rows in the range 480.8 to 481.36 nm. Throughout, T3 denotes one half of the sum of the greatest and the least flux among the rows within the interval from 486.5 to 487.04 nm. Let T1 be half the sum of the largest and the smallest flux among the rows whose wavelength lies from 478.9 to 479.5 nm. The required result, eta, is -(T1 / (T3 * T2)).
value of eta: -0.178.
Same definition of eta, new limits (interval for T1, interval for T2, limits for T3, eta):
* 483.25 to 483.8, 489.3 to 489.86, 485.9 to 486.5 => -0.169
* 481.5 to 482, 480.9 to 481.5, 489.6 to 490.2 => -0.184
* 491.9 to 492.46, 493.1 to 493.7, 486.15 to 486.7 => -0.181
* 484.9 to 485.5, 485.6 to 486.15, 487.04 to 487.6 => -0.194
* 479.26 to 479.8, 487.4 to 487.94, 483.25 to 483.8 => -0.210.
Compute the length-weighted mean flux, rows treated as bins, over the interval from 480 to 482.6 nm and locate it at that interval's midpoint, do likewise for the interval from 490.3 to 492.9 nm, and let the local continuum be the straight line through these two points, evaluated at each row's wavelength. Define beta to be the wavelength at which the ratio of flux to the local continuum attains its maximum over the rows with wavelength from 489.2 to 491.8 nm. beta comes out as 489.912 nm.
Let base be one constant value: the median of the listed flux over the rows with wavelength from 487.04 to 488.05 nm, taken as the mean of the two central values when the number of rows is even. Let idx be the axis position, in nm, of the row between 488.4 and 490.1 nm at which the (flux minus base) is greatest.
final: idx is 489.010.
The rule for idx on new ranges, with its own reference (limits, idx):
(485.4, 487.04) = 486.539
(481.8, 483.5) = 482.523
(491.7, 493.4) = 493.307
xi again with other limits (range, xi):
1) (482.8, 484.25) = -16.2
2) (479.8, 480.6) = -14.9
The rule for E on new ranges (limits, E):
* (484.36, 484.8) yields 1.13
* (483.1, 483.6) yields 0.83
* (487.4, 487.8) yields 1.40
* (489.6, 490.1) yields 1.28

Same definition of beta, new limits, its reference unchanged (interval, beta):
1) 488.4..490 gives 489.912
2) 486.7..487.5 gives 487.436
